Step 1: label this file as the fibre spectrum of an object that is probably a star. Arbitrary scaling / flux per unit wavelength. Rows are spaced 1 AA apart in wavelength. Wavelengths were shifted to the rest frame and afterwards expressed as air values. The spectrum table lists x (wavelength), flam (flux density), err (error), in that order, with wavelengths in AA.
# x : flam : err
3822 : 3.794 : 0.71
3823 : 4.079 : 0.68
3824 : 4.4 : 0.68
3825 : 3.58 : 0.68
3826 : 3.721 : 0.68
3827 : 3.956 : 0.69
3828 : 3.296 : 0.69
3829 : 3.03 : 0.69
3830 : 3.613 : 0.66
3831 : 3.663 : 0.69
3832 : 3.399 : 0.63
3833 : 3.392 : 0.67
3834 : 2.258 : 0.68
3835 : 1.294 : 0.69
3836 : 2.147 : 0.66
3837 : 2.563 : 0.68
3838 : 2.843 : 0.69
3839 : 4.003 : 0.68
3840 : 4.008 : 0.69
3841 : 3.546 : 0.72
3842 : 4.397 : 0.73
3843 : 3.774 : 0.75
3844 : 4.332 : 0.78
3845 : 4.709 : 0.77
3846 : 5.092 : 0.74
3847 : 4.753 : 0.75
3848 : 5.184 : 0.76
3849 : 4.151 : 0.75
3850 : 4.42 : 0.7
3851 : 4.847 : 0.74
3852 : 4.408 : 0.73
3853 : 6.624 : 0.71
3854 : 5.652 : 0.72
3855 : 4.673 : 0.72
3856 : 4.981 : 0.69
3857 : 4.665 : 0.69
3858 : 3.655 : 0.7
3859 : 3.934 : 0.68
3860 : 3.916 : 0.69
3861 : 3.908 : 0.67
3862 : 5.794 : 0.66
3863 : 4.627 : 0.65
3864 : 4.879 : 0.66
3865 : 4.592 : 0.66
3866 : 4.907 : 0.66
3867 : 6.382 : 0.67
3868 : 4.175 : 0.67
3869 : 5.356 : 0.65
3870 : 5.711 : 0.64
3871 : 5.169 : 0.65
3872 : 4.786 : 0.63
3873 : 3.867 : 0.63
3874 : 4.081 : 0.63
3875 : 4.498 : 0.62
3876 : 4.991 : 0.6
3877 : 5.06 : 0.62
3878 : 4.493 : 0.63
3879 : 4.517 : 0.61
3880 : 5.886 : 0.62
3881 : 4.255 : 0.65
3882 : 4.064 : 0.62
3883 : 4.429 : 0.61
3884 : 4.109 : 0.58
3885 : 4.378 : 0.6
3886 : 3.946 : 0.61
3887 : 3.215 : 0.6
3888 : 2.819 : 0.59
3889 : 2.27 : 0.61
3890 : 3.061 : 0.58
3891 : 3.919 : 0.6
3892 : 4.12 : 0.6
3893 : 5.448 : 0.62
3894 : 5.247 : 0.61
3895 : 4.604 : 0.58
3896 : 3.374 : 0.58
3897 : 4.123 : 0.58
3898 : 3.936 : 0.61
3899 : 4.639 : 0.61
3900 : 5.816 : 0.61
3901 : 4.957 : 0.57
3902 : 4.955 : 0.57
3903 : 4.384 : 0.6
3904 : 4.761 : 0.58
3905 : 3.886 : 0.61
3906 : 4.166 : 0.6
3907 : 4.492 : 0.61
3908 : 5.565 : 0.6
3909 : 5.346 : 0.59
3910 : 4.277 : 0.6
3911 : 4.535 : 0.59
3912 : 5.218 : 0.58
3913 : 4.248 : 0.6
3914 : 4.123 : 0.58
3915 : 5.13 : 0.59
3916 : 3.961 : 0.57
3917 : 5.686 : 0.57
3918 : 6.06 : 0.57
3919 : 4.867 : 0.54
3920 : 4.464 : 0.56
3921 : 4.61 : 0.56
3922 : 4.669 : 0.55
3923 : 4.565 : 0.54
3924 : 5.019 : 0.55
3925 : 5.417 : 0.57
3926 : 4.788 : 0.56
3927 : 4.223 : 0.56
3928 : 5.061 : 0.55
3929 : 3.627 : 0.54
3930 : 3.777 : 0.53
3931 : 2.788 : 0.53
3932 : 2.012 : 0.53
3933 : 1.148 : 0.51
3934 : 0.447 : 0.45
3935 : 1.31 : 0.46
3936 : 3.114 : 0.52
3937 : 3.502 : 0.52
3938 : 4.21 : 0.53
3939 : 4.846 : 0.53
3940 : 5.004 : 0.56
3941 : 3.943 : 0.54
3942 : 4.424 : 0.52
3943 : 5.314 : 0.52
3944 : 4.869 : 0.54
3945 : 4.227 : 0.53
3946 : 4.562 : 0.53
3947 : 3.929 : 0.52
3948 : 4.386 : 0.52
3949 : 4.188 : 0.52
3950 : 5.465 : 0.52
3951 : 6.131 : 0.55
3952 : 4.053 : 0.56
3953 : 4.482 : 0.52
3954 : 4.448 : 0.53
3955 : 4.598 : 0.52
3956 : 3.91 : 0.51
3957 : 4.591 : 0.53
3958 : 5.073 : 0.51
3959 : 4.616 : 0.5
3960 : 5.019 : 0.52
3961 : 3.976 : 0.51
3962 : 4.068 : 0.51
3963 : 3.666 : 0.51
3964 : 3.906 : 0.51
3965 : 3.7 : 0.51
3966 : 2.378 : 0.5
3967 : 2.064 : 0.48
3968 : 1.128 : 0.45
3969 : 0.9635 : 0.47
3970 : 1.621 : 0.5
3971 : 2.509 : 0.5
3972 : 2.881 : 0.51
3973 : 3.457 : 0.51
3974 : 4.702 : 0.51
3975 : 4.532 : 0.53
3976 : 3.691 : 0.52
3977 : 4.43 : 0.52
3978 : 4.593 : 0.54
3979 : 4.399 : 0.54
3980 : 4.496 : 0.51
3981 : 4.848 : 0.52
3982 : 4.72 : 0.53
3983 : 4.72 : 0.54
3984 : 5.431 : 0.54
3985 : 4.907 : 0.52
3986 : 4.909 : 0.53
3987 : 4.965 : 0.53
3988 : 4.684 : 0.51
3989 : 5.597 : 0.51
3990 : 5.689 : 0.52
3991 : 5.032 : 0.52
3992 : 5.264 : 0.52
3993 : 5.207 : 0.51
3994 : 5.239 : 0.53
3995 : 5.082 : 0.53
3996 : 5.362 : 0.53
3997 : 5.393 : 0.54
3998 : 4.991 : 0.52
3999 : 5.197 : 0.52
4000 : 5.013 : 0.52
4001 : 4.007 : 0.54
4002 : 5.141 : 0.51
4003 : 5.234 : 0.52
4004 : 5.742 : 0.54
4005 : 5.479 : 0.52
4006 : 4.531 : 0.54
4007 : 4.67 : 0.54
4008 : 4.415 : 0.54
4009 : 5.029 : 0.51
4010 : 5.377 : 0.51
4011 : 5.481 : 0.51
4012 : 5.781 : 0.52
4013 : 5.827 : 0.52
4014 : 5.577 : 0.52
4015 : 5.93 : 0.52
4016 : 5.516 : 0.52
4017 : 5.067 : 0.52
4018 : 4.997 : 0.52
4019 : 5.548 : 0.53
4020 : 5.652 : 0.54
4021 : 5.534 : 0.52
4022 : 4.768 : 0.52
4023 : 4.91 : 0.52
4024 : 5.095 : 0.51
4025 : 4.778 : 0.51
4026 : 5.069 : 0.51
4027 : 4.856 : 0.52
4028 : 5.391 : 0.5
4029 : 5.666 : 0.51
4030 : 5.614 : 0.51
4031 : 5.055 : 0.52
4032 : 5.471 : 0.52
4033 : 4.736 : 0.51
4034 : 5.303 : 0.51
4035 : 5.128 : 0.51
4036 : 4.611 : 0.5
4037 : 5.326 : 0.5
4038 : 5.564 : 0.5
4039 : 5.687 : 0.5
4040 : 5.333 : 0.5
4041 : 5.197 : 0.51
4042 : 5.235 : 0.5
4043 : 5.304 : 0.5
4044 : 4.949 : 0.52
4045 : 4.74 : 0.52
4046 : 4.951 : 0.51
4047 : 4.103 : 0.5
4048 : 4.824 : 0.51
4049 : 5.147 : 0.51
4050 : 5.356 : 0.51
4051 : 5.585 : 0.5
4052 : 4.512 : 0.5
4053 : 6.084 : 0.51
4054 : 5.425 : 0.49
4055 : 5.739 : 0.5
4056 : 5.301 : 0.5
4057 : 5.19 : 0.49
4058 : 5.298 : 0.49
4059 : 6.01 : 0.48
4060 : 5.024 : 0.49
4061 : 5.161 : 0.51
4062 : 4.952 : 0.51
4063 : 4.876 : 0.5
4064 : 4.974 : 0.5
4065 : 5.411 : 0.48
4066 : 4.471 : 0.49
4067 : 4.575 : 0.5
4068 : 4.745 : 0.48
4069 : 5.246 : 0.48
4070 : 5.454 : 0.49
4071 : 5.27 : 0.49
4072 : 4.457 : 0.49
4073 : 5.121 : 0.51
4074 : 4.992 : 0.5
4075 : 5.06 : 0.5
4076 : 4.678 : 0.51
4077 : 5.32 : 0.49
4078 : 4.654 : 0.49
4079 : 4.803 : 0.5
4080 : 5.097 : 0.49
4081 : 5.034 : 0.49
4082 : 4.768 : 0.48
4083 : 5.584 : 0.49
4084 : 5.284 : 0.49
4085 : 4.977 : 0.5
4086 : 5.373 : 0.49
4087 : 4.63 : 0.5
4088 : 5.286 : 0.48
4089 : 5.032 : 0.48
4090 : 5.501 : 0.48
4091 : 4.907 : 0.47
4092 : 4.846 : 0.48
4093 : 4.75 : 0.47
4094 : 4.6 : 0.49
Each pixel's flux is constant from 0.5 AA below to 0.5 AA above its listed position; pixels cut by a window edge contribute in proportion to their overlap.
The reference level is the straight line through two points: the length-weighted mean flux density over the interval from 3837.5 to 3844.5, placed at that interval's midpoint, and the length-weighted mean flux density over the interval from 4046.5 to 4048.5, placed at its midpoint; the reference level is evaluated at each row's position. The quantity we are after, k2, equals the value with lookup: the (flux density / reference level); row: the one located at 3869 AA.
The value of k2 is 1.36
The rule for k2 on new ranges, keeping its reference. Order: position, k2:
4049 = 1.15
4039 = 1.28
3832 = 0.89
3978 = 1.08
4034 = 1.20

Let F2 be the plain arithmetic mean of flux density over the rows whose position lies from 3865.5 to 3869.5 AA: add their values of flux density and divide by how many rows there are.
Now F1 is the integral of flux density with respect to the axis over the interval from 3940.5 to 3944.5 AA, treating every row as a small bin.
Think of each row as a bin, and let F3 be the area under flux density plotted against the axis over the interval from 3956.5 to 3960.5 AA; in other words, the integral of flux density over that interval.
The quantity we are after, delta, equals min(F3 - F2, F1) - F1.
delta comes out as -4.5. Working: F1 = 19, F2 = 5.2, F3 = 19.3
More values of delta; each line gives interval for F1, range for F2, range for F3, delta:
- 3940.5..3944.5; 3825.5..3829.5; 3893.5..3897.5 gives -4.7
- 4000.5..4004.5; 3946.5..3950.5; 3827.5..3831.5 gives -11.0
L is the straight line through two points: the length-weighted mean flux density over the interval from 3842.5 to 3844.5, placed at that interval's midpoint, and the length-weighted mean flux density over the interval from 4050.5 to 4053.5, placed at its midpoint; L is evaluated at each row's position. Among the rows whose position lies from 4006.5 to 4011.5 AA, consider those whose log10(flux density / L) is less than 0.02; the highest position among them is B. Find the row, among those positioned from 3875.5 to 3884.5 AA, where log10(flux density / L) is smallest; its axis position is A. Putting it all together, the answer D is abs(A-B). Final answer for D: 127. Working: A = 3882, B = 4009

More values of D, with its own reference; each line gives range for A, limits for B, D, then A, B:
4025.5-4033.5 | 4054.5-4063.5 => 30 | 4033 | 4063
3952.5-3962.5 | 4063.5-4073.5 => 117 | 3956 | 4073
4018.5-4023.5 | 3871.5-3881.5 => 141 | 4022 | 3881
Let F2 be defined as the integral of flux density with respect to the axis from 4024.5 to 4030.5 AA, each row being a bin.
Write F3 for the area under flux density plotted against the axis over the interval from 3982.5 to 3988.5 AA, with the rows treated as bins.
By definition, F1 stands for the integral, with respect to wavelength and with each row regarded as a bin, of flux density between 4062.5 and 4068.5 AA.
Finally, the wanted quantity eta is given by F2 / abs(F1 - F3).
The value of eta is 55.6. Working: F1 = 29.1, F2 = 31.4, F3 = 30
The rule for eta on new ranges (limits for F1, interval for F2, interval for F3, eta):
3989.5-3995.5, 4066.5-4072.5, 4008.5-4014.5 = 19.1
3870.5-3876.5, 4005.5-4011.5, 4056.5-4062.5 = 7.0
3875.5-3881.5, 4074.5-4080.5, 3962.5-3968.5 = 2.4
